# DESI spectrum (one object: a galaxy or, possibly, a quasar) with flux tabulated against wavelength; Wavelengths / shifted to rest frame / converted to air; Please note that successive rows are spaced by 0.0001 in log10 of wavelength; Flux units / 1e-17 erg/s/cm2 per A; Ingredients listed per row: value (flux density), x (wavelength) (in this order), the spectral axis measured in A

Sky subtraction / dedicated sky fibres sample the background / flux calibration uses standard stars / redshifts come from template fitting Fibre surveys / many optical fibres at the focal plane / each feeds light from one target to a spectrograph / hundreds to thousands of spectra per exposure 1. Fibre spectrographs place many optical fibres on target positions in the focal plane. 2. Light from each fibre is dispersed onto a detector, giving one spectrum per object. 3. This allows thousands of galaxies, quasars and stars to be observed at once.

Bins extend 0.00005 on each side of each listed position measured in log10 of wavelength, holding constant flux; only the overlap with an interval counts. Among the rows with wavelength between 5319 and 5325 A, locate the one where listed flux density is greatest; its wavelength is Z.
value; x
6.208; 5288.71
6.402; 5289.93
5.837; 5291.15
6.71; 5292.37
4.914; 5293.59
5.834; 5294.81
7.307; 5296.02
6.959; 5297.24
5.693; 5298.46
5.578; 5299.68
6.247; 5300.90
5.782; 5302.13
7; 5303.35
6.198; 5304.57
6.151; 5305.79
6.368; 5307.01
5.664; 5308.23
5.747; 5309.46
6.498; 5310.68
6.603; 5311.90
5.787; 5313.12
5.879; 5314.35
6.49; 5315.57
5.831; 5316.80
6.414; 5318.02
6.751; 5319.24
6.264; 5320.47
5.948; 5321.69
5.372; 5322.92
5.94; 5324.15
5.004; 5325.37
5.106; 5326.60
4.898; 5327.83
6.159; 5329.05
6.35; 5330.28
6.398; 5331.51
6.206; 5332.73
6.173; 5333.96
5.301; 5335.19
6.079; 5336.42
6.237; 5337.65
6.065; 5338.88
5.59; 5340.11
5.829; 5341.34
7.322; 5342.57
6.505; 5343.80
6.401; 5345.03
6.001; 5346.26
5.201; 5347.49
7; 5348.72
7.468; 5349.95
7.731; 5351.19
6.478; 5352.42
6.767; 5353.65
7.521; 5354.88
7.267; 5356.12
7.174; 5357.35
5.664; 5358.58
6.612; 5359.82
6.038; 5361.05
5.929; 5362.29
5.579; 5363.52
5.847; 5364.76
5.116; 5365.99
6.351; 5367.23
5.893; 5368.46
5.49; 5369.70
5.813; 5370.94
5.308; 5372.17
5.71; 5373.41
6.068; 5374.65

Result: 5319.24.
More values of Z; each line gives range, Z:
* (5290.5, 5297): 5296.02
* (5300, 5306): 5303.35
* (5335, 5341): 5337.65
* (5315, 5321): 5319.24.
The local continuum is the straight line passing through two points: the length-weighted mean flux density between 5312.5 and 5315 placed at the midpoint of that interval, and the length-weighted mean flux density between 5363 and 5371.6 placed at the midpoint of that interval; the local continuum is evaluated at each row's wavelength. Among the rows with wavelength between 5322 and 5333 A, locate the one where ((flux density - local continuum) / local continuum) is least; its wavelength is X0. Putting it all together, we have 5327.83 A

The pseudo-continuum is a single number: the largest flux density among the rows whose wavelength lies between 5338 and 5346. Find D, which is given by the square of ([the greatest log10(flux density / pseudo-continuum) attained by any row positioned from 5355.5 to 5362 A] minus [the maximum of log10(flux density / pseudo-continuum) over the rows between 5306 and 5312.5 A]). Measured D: 0.0017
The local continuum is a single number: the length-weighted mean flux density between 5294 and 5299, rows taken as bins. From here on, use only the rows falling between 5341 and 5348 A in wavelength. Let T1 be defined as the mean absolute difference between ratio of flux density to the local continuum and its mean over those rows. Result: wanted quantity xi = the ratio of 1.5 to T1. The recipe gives 18.0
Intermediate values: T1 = 0.083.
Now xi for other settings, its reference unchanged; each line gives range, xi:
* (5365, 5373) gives 26.9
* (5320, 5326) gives 23.2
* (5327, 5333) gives 21.8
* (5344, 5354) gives 15.7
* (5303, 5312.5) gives 28.4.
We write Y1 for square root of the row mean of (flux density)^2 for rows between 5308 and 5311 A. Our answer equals 5.98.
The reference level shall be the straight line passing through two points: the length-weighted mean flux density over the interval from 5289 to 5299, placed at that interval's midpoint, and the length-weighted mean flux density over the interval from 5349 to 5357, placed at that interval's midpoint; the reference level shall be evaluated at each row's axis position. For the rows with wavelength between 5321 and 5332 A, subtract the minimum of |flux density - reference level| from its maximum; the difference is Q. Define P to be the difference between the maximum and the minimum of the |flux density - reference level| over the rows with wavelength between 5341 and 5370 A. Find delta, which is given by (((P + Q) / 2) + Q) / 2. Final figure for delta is 1.6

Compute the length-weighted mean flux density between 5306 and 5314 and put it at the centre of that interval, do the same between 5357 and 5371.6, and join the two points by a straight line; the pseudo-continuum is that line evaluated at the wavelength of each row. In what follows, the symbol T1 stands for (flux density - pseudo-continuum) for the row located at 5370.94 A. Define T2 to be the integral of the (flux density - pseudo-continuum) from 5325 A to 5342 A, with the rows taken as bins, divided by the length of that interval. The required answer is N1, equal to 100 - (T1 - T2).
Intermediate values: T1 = -0.1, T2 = -0.20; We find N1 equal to 100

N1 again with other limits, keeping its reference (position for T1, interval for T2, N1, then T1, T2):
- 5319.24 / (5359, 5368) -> 99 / 0.7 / -0.02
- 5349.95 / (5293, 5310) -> 98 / 1.5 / -0.03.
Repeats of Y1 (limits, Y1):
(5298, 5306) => 6.11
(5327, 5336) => 5.95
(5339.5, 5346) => 6.36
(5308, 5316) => 6.11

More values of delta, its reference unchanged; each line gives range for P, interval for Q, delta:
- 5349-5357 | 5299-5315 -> 0.8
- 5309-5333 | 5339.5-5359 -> 1.9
